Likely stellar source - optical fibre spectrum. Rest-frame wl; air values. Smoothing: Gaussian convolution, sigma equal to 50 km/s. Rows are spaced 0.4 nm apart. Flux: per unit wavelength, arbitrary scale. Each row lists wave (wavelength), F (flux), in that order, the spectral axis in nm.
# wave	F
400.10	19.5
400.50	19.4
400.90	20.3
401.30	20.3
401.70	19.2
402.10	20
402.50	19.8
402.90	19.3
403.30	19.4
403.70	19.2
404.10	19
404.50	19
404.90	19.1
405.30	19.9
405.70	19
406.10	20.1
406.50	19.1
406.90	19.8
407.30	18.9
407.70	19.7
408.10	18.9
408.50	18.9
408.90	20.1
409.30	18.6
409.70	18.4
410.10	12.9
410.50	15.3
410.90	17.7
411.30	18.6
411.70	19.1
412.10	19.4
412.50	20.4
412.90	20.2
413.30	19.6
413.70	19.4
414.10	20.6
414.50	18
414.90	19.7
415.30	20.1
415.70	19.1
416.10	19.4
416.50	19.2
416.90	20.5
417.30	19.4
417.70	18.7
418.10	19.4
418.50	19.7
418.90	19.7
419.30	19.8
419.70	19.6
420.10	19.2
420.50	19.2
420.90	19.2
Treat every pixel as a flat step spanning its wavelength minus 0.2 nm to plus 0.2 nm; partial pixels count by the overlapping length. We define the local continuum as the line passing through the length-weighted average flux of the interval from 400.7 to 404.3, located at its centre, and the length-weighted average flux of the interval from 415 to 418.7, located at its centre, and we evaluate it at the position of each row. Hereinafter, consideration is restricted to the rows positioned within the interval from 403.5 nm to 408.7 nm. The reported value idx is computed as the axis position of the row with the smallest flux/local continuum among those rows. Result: 407.30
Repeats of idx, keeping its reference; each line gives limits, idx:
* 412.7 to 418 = 414.50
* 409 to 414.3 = 410.10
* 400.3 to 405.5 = 404.10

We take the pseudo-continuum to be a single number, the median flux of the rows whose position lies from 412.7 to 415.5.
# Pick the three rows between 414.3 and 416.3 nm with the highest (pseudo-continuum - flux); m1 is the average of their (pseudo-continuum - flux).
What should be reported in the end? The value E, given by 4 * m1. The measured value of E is 3.5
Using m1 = 0.9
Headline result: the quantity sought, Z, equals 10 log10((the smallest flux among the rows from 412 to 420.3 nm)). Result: 12.6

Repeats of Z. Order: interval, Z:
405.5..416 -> 11.1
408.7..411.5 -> 11.1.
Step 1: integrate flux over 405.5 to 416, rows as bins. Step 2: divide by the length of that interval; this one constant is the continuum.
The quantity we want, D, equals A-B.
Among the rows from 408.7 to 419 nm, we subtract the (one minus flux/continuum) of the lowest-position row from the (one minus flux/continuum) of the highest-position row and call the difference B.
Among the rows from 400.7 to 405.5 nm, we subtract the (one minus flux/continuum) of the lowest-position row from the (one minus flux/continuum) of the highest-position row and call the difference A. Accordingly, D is 0.00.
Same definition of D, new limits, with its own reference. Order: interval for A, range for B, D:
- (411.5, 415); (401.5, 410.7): -0.24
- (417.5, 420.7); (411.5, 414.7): -0.08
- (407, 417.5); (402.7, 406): -0.04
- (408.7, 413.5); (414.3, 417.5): 0.10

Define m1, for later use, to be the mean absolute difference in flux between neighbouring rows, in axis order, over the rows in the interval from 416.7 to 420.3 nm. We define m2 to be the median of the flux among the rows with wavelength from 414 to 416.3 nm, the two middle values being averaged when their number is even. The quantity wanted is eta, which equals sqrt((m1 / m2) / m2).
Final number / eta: 0.034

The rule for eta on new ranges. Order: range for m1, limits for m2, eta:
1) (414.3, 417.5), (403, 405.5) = 0.048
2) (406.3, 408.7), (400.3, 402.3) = 0.040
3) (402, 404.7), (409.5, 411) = 0.027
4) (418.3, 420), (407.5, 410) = 0.017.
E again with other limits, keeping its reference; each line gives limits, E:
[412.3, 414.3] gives -0.1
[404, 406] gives 2.8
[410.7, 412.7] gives 4.9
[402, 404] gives 1.6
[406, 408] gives 1.9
